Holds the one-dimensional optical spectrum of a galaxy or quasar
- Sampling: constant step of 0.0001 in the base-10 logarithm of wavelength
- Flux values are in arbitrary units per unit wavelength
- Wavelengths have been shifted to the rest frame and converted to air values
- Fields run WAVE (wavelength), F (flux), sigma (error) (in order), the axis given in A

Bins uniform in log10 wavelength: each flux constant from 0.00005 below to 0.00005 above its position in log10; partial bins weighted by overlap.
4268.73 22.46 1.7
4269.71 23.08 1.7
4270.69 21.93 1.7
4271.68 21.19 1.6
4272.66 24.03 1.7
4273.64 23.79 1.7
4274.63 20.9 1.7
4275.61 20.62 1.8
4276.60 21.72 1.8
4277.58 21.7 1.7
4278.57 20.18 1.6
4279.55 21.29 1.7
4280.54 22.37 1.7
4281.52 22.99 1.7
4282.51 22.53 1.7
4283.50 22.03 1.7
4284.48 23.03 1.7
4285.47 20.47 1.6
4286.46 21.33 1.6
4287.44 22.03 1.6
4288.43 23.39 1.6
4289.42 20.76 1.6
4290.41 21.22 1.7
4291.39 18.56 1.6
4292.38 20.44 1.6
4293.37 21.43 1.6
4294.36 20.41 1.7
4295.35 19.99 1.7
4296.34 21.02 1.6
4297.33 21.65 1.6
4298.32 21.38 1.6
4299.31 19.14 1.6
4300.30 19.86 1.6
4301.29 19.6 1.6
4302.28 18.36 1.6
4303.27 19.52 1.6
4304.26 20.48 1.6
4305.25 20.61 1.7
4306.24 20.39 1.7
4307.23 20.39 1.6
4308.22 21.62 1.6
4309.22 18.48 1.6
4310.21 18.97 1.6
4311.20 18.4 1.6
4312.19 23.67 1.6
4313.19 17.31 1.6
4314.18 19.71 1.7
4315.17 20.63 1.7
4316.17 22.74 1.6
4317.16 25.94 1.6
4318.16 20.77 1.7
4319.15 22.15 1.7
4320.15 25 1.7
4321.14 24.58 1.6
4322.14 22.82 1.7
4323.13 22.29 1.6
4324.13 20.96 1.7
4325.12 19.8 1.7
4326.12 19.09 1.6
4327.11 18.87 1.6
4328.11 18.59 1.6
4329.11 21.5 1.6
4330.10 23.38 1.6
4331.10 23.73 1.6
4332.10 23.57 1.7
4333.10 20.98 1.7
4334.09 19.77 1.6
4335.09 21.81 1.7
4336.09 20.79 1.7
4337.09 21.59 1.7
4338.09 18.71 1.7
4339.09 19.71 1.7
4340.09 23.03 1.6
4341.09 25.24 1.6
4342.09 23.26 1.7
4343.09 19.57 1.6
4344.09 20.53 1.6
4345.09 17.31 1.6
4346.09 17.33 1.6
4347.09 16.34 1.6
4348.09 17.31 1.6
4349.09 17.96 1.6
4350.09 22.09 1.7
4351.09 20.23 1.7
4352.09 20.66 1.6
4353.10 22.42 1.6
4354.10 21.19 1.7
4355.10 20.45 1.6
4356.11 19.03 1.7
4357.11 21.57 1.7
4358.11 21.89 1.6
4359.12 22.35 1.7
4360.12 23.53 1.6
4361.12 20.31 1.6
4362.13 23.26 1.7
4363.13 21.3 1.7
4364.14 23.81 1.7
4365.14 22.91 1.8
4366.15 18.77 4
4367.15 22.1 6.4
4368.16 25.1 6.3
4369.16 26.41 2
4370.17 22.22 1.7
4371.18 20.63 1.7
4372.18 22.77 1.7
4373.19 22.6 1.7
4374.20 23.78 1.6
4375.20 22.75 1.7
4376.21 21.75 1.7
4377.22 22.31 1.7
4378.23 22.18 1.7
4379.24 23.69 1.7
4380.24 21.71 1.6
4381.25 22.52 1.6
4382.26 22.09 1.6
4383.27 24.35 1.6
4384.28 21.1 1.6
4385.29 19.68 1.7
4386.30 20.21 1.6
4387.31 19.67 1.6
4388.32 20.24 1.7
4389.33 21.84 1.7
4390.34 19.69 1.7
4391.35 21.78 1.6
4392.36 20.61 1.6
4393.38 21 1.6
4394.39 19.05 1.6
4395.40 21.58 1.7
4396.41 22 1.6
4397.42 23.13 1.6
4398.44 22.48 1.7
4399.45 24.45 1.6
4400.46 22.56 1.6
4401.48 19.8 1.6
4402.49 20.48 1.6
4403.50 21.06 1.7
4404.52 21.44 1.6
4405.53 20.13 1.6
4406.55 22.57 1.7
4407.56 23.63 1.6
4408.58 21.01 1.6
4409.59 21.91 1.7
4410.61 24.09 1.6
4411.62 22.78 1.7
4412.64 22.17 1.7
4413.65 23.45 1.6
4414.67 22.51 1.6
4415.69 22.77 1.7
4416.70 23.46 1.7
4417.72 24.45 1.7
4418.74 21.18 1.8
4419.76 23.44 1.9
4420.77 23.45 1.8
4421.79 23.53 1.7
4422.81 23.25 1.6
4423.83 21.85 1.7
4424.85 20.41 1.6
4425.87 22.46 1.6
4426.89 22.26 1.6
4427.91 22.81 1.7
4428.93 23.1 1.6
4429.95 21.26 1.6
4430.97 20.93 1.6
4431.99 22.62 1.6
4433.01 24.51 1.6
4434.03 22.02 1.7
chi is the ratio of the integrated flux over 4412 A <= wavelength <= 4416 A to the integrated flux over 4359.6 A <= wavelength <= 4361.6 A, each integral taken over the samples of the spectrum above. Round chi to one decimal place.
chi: 2.1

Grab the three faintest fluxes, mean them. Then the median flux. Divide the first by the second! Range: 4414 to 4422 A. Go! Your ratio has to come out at 0.945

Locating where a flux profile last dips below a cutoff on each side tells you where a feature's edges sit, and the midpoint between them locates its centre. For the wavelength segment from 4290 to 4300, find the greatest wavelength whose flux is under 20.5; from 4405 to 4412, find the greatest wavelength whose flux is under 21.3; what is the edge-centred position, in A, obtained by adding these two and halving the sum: 4353.9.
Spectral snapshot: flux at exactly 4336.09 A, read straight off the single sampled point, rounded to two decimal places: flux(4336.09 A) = 20.79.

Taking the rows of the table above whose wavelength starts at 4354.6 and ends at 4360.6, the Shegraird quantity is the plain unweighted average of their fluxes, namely 21.5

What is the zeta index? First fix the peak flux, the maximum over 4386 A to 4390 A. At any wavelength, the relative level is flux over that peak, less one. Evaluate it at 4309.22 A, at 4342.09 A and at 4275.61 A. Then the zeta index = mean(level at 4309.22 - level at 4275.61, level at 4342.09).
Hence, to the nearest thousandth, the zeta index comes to -0.016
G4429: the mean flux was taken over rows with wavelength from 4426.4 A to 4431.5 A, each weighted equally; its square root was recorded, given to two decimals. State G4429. 4.70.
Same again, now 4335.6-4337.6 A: 4.60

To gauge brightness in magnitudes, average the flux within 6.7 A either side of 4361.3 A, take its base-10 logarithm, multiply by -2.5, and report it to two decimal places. -3.34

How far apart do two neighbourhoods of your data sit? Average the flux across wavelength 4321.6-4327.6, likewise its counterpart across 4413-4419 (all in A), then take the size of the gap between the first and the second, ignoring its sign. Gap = 2.3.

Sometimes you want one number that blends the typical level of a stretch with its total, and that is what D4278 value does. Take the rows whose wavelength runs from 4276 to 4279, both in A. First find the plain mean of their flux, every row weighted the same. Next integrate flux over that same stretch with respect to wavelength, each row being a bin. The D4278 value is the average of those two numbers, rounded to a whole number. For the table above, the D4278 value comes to 42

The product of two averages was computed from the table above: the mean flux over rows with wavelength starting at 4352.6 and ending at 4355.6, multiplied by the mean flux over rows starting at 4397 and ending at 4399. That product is 487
